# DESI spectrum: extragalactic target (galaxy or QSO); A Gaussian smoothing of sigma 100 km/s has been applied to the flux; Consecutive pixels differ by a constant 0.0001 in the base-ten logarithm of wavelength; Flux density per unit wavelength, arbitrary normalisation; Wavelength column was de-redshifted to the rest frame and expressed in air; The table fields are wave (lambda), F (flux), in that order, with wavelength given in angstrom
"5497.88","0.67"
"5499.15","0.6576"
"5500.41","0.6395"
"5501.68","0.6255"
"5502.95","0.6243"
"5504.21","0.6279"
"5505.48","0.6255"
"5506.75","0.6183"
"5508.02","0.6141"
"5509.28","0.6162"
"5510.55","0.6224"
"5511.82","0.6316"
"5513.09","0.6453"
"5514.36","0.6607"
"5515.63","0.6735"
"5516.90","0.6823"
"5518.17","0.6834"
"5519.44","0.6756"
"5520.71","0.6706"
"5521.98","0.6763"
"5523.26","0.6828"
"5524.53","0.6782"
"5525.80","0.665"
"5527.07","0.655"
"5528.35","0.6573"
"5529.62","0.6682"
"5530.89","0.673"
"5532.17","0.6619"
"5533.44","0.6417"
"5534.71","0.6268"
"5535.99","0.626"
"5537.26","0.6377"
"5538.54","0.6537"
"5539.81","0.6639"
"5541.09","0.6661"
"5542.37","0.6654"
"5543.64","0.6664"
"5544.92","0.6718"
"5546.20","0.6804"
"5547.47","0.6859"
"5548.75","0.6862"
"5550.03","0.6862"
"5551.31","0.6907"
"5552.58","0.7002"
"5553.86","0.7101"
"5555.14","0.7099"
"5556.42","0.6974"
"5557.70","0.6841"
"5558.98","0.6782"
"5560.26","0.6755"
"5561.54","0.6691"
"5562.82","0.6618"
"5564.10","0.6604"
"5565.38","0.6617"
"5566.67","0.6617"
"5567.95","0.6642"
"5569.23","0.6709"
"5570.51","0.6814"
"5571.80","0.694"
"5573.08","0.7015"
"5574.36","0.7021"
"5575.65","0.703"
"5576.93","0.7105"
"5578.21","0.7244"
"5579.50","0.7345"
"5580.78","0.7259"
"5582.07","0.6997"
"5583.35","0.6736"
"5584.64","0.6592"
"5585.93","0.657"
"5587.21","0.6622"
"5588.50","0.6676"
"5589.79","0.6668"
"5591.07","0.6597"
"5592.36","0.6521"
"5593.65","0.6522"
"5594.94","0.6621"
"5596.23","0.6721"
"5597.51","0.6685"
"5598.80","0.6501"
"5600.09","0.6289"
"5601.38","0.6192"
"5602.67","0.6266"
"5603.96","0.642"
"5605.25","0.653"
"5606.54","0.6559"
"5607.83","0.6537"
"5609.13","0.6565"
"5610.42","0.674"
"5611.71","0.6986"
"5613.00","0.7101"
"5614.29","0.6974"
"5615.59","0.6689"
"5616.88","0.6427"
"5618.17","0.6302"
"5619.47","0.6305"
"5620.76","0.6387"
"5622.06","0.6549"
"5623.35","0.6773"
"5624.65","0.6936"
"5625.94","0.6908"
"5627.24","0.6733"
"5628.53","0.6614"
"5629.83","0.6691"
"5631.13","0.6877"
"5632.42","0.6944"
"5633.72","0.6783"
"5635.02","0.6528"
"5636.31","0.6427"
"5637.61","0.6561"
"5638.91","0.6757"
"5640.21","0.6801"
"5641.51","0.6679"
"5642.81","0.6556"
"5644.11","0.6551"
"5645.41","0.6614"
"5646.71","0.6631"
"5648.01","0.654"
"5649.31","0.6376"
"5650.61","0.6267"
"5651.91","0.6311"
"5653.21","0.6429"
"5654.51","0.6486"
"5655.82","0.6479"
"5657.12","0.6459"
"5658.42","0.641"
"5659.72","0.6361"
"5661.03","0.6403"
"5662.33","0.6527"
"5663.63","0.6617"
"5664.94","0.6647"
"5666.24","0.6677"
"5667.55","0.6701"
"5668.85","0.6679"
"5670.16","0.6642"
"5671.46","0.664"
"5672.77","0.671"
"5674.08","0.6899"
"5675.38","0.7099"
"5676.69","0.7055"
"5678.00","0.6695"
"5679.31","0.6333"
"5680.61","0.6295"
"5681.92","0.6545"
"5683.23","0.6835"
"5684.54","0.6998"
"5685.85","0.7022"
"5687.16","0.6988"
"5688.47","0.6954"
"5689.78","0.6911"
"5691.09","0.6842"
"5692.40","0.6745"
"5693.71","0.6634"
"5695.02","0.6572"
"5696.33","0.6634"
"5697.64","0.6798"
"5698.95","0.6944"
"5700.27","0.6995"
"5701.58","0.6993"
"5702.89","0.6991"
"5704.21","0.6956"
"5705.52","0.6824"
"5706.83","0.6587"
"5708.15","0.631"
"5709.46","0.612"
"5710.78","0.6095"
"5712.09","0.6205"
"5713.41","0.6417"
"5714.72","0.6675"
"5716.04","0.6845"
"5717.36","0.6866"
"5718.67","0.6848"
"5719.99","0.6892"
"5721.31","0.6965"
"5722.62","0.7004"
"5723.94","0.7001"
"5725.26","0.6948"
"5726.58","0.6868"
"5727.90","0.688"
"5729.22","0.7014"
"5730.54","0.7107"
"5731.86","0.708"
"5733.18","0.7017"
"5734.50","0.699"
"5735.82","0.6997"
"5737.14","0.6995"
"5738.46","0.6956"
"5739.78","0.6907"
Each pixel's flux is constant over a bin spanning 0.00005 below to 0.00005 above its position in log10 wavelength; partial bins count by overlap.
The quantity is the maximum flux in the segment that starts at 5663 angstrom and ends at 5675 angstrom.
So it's 0.6899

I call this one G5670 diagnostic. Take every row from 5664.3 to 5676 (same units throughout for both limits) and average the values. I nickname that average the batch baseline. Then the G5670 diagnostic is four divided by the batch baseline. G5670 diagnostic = 5.93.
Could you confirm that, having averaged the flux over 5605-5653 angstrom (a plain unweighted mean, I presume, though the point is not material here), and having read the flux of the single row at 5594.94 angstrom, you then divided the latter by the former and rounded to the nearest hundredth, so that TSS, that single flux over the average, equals 1.00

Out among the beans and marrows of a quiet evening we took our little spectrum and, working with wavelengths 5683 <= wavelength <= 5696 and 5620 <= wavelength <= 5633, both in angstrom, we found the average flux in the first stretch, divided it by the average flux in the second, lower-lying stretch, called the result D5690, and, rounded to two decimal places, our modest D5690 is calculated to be 1.02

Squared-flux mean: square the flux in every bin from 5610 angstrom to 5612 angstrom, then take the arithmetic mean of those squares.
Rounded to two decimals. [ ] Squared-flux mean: 0.47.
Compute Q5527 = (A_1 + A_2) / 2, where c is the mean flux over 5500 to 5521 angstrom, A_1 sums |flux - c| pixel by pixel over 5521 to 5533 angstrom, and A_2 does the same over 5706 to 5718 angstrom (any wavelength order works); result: 0.23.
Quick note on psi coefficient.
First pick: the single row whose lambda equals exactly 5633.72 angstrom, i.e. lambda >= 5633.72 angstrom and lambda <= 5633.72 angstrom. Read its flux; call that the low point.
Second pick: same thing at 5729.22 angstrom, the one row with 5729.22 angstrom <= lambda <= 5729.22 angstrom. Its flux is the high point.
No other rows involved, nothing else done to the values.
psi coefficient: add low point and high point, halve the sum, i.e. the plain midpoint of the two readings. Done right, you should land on 0.690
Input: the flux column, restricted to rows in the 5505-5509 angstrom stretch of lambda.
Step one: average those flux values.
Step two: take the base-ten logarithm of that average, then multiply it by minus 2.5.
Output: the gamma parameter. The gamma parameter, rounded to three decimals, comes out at 0.520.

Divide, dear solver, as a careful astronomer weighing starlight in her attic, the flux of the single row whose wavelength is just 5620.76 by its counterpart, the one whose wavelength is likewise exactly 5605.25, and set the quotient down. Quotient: 0.98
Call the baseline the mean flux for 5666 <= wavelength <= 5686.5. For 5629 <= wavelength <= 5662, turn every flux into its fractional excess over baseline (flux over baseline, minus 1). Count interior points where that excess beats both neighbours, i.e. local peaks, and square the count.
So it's 16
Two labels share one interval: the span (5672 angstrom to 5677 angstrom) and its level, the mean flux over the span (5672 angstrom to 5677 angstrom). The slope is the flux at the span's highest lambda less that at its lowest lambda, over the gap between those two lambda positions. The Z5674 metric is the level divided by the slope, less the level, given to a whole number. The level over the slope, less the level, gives 78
